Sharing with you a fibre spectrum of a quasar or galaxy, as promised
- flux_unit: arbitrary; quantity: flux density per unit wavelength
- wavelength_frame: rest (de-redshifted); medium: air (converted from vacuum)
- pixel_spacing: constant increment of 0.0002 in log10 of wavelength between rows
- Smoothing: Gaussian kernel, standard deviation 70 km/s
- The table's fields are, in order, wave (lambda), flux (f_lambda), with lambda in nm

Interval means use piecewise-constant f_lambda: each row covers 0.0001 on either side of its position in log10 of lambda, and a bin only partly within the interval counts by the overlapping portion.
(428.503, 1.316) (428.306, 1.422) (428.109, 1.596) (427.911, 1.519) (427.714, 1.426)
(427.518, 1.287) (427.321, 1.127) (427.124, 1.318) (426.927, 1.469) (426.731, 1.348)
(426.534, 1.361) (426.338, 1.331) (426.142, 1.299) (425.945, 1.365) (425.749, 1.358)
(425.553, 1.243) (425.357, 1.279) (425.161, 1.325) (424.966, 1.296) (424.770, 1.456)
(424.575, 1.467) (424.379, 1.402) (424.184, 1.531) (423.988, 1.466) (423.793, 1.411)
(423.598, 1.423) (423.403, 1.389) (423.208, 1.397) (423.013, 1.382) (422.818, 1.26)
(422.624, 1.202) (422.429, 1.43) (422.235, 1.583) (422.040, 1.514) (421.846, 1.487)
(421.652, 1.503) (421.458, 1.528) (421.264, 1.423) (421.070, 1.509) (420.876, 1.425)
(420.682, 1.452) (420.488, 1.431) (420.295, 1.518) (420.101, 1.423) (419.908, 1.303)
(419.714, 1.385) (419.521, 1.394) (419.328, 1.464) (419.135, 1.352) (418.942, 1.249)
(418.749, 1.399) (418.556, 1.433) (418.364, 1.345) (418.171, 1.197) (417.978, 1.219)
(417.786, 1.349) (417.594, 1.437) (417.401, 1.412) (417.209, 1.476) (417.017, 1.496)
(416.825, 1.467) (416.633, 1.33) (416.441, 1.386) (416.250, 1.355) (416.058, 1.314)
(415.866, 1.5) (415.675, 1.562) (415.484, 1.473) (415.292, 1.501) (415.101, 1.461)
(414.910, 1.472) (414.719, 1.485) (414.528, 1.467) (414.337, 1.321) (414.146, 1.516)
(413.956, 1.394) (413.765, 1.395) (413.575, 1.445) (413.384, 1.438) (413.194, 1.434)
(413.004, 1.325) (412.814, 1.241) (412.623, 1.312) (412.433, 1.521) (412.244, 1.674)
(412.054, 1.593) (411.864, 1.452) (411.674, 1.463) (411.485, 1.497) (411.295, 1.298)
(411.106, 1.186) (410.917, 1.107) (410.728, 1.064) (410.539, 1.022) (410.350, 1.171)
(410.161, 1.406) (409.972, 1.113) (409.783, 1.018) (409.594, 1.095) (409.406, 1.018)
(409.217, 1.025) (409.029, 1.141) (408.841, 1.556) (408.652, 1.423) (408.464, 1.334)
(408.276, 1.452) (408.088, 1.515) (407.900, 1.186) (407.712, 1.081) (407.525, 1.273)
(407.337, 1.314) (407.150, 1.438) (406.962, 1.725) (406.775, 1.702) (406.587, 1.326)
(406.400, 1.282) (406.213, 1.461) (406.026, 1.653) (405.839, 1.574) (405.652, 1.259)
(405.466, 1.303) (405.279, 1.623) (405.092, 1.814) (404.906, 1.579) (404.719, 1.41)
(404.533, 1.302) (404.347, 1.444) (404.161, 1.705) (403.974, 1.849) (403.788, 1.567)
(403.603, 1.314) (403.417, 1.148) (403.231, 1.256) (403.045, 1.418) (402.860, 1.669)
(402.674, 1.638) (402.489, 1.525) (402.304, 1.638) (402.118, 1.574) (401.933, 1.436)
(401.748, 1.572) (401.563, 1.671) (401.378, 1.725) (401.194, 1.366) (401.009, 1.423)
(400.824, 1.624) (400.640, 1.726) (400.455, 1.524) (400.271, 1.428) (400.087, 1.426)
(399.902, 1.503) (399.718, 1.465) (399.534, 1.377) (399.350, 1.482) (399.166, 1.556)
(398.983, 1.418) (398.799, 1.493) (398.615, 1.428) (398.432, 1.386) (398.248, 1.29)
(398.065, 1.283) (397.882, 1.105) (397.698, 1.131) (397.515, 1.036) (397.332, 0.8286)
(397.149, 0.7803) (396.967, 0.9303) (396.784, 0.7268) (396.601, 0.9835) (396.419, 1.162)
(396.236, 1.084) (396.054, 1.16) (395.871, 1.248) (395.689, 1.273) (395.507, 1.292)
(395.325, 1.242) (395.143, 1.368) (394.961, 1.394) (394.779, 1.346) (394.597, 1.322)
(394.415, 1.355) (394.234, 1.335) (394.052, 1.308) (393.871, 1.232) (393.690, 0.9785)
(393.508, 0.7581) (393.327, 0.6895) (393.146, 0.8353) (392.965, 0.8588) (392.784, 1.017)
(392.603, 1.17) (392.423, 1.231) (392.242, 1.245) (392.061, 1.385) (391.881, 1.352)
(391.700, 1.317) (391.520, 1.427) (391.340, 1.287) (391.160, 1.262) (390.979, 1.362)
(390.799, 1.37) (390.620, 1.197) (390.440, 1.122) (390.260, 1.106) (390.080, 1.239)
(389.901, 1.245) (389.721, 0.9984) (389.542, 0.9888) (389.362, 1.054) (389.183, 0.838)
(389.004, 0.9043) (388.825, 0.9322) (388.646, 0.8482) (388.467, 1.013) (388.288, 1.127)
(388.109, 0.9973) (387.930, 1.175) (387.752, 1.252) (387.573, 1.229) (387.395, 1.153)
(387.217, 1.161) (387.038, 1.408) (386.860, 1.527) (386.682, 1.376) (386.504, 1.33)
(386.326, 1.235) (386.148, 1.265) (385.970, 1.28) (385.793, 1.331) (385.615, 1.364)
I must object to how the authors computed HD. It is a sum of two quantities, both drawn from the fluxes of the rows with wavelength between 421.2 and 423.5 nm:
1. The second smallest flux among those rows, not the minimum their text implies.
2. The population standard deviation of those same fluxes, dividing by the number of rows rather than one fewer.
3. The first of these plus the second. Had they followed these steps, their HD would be 1.37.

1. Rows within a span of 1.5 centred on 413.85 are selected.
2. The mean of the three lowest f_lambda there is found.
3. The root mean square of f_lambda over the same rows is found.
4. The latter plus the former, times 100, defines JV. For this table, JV 280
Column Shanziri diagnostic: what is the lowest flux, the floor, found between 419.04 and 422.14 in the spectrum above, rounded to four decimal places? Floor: 1.3030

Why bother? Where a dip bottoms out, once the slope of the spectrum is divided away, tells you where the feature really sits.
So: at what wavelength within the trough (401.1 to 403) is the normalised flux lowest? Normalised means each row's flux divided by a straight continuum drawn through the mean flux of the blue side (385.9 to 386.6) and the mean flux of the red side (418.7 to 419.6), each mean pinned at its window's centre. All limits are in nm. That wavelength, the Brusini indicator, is 401.194 nm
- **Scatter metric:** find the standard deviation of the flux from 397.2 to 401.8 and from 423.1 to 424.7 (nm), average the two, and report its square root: 0.36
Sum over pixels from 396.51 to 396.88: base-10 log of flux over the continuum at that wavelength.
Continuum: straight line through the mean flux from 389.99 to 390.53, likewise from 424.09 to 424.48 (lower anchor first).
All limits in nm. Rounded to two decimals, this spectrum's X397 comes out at -0.31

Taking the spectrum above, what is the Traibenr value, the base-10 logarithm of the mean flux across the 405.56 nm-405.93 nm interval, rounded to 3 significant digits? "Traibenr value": 0.151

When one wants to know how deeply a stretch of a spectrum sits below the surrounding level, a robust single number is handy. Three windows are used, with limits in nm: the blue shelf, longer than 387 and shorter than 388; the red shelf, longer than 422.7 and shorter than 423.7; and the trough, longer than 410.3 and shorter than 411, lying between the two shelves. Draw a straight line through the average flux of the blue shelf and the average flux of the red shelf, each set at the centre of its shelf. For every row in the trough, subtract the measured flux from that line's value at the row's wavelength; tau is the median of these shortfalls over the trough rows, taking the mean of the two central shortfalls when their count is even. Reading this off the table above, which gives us 0.2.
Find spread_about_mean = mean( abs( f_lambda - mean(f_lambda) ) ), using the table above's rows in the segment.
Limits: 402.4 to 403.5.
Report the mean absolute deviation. 0.17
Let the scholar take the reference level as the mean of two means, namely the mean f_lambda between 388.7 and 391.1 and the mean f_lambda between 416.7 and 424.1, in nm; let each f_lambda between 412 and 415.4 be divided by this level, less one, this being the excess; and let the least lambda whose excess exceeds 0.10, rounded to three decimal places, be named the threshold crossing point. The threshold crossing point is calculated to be 412.054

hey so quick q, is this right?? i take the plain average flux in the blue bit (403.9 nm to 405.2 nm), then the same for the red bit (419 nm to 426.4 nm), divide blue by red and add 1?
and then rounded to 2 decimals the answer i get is 2.13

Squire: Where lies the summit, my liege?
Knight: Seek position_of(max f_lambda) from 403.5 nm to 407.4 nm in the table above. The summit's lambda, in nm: 403.974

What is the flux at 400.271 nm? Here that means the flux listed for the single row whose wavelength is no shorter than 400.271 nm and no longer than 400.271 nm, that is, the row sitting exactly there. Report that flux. 1.428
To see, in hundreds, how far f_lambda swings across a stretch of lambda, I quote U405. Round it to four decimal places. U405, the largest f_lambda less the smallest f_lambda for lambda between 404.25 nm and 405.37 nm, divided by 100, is 0.0051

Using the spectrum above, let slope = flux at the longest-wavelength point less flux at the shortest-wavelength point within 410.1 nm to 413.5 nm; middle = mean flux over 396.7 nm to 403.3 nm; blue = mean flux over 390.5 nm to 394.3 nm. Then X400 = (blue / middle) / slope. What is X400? 26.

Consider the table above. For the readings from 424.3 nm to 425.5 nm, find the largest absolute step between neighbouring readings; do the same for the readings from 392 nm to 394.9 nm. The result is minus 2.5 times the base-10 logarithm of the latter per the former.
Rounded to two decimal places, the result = -0.50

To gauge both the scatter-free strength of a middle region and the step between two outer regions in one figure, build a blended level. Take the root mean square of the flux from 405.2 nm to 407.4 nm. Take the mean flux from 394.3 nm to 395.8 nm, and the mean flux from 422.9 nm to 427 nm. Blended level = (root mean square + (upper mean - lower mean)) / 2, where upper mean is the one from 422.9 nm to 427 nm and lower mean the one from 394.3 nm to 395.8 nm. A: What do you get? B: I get 0.769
